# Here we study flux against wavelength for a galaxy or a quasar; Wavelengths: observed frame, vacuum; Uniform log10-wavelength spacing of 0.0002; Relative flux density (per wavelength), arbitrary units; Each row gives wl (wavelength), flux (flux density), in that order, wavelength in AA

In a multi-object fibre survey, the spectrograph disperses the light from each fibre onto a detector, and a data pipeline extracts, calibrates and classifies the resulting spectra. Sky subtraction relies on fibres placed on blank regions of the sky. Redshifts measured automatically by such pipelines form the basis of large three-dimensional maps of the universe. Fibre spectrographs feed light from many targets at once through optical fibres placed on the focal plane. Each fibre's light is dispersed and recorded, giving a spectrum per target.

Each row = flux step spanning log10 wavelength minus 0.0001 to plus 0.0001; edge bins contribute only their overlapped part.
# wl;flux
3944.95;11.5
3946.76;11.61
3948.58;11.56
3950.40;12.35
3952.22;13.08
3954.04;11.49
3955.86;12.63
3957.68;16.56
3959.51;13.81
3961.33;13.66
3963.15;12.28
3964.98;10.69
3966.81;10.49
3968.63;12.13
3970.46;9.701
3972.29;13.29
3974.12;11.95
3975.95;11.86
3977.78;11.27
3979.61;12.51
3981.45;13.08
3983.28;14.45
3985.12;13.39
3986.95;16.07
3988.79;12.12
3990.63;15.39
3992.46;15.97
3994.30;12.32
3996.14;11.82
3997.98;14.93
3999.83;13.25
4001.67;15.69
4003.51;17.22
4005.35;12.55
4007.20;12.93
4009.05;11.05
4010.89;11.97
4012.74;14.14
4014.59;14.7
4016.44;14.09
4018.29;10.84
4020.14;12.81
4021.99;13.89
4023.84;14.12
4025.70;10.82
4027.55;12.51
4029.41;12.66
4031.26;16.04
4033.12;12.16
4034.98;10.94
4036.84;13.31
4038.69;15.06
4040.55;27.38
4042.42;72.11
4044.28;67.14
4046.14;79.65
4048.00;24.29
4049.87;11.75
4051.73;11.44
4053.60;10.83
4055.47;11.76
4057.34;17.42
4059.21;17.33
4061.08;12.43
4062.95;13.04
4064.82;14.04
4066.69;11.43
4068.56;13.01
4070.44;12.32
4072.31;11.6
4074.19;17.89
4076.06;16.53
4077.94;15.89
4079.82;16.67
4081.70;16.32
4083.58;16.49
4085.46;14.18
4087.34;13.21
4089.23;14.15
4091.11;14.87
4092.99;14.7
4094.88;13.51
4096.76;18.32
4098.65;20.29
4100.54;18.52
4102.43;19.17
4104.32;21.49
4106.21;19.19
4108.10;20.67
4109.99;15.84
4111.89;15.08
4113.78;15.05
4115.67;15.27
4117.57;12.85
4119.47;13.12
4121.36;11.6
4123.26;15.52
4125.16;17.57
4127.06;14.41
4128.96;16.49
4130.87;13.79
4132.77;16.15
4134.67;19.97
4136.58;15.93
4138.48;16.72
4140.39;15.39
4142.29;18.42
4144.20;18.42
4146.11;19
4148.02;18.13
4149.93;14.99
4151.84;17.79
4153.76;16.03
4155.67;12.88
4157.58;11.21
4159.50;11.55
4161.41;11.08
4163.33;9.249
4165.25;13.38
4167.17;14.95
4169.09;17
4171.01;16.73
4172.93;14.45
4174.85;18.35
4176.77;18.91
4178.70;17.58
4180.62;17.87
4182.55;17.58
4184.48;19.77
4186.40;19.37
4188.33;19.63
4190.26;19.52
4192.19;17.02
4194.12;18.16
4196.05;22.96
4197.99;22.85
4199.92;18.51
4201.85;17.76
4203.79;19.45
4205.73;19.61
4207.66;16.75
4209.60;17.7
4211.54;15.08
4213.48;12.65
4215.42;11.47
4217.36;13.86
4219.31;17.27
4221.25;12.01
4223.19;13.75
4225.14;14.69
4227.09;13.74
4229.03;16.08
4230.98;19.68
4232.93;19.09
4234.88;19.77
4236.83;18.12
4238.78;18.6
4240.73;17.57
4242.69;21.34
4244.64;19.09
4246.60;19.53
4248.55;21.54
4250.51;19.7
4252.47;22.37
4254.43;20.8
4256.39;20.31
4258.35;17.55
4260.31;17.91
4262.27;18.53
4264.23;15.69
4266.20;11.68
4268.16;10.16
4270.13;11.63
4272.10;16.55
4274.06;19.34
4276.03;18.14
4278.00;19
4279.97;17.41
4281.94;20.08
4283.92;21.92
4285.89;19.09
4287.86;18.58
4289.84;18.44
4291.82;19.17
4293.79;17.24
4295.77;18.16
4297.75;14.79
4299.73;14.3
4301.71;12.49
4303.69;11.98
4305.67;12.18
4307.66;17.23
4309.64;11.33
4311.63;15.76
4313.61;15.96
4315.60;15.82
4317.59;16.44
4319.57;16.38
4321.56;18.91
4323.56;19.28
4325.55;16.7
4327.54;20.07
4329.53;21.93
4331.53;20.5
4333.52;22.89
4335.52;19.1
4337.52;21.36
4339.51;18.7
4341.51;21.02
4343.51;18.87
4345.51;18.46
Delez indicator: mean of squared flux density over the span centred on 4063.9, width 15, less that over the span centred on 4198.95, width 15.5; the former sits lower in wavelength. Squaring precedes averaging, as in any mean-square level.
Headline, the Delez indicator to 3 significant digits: -189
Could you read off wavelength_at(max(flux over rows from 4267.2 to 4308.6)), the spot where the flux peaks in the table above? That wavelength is 4283.92 AA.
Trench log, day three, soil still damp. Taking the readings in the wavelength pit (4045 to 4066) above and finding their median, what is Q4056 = 13.0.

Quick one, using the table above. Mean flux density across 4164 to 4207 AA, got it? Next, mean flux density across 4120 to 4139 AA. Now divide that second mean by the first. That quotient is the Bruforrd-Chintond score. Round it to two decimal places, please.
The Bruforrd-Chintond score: 0.87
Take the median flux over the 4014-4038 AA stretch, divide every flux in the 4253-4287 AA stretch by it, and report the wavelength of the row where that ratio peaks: 4283.92 AA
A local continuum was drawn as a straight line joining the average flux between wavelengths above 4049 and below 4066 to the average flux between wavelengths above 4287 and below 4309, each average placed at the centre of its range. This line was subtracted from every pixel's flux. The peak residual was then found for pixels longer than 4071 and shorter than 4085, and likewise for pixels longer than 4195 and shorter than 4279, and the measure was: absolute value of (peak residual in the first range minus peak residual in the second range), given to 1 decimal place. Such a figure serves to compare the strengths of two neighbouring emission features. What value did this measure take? 3.8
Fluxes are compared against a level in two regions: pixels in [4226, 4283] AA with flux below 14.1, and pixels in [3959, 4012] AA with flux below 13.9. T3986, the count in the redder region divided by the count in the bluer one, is 0.2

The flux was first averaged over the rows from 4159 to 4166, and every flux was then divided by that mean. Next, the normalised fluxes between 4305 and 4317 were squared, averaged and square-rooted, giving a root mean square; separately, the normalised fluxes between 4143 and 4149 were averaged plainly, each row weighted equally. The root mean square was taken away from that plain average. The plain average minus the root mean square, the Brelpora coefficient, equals 0.3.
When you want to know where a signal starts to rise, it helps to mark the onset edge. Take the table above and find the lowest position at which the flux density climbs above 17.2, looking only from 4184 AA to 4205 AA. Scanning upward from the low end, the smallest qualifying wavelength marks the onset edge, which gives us 4184.48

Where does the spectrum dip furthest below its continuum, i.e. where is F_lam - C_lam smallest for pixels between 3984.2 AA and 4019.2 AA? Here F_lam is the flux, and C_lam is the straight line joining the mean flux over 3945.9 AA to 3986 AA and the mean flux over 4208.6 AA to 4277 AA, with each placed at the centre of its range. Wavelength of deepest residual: 4018.29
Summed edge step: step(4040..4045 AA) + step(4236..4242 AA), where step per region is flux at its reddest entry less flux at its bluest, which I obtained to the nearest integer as 39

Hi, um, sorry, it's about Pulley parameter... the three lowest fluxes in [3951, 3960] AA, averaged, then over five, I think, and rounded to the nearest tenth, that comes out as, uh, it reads 2.5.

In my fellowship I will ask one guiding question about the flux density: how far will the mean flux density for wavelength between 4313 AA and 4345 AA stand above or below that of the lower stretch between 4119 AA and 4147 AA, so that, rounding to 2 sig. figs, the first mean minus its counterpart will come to 2.8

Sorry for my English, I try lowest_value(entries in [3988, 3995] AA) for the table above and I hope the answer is 12.12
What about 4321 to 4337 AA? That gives 16.7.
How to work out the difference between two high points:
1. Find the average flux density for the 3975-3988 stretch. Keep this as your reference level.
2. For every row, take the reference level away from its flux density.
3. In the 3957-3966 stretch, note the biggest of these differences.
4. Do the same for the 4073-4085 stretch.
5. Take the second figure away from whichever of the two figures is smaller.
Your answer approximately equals -1.3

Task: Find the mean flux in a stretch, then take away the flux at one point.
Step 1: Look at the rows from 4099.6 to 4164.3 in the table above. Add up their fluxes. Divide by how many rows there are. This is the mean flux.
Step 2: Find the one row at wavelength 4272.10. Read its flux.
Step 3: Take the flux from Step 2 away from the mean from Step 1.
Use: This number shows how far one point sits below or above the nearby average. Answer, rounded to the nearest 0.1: -0.7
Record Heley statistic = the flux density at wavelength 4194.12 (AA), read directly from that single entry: 18.16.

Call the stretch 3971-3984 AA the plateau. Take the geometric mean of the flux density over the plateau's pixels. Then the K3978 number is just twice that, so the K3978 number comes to 25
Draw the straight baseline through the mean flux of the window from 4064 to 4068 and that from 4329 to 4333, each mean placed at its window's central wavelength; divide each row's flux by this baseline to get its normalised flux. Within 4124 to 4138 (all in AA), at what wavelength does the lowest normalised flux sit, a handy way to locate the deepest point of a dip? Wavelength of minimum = 4130.87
